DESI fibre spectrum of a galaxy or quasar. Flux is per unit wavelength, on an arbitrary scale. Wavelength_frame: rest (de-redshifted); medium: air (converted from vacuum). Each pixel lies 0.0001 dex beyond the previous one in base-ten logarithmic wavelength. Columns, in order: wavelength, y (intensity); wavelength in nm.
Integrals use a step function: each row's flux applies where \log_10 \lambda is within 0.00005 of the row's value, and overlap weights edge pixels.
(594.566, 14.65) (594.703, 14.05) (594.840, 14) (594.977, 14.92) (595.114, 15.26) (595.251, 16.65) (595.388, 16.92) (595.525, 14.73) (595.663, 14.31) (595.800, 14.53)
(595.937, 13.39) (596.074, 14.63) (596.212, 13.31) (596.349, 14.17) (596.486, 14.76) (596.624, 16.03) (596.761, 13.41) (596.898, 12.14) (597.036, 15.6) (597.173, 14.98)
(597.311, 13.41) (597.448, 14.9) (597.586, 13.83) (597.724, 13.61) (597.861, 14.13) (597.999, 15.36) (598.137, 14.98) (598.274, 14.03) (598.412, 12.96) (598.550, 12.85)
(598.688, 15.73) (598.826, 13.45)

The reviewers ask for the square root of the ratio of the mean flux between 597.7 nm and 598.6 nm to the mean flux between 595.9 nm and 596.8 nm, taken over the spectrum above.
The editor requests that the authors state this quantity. 0.991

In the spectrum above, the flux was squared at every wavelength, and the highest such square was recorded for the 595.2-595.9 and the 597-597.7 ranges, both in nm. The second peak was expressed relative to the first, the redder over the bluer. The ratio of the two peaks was 0.85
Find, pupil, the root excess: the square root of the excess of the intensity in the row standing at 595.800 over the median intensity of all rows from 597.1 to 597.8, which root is 0.84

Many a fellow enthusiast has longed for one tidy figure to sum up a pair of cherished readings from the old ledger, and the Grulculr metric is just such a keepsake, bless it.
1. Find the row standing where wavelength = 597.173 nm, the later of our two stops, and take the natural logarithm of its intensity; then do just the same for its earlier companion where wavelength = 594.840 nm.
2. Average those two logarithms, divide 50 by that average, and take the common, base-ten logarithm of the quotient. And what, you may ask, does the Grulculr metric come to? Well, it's 1.27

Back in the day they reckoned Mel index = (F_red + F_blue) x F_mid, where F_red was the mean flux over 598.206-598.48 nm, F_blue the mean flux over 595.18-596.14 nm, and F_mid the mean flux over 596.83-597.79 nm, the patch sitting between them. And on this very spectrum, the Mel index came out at 401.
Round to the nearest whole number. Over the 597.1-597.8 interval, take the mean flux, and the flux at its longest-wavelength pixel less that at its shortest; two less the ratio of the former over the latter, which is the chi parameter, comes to 12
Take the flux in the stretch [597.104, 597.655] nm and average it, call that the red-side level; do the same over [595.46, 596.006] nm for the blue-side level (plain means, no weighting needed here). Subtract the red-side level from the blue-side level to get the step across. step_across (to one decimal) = 0.0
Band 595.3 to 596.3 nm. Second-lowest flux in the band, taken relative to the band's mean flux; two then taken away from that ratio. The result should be -1.08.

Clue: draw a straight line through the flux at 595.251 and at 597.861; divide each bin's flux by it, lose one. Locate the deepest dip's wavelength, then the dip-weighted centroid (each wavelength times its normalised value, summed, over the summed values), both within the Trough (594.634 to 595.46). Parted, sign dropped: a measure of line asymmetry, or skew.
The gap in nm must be 0.14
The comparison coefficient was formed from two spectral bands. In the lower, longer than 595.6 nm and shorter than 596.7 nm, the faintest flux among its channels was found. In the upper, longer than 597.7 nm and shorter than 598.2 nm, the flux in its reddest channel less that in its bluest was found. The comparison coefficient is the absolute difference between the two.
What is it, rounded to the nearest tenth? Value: 11.9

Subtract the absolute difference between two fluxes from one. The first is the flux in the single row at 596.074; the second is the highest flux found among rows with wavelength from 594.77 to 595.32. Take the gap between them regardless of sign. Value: -1.0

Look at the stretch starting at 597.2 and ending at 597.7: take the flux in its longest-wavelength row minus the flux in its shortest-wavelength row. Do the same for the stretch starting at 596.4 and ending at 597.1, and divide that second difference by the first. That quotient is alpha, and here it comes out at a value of 2.0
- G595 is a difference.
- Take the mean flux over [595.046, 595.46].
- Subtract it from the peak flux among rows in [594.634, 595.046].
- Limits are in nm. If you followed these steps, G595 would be -1.4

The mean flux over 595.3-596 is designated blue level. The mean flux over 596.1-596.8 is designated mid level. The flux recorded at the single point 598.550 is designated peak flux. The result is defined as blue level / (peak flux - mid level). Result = -10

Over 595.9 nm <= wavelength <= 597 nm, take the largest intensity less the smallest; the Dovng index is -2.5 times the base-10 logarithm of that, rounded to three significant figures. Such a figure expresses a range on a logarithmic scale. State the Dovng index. -1.47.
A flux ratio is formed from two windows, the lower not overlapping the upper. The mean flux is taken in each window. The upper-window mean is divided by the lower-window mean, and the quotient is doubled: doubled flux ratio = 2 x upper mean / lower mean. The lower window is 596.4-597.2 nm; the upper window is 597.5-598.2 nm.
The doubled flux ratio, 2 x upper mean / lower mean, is 1.99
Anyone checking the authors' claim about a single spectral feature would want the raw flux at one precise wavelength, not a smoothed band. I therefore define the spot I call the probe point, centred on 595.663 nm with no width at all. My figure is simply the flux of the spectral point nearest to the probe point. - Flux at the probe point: 14.31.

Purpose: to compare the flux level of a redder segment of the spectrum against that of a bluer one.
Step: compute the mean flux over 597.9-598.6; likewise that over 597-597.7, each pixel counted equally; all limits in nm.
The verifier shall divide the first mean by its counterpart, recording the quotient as 0.97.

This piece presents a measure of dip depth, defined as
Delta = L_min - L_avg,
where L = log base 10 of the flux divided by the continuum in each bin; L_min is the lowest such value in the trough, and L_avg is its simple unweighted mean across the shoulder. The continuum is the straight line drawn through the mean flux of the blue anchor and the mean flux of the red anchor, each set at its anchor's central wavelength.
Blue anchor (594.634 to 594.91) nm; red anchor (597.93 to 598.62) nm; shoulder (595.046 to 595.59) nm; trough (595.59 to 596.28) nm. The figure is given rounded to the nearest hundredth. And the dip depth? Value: -0.08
